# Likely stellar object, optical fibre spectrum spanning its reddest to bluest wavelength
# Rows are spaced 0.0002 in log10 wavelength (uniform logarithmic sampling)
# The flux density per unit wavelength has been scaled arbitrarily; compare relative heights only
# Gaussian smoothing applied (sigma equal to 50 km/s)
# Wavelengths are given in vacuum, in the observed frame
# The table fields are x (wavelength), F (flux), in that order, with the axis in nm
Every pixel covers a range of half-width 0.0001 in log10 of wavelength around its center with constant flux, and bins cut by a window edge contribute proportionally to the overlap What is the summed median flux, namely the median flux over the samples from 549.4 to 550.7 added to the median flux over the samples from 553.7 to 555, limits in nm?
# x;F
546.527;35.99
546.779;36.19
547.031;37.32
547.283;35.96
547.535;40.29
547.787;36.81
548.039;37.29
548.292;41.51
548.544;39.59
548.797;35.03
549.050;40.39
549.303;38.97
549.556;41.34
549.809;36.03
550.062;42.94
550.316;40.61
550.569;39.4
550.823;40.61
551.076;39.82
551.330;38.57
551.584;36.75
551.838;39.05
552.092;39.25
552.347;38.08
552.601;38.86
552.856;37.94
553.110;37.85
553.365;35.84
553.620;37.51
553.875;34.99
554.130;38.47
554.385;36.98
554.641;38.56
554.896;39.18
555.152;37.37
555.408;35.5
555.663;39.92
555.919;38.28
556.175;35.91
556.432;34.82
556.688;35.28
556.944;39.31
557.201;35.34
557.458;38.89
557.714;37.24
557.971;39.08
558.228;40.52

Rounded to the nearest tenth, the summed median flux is 79.1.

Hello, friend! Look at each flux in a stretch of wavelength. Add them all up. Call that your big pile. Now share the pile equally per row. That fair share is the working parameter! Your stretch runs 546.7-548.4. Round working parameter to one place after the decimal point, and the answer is 37.9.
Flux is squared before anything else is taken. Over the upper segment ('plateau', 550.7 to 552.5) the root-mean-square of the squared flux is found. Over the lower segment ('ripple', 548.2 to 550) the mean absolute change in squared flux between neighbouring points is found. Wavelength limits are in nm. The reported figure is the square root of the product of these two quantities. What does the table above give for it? 638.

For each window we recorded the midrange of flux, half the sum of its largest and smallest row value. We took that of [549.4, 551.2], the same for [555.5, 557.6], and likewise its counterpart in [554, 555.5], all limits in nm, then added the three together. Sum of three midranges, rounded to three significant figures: 114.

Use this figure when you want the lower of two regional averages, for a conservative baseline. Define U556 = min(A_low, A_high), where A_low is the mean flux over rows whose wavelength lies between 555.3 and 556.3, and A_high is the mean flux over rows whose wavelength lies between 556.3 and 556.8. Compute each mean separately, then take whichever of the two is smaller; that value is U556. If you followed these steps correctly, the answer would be 35.0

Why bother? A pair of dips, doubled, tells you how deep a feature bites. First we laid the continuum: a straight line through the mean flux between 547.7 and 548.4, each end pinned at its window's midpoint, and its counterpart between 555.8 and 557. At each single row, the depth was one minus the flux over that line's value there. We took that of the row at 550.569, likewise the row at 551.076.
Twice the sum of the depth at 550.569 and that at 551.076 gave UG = -0.18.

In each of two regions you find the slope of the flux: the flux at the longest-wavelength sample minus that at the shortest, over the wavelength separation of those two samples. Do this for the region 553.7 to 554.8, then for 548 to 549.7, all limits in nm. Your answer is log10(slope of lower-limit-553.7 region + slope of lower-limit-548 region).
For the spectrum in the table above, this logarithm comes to 0.87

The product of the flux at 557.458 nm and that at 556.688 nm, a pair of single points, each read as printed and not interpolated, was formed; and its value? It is 1372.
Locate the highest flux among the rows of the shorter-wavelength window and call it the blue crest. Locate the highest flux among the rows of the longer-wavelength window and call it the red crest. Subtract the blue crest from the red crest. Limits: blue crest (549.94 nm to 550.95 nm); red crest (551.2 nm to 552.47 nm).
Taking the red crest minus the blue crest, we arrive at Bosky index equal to -3.7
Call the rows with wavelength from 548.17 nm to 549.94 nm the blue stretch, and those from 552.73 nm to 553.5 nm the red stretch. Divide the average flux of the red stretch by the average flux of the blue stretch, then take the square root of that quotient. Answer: 0.98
